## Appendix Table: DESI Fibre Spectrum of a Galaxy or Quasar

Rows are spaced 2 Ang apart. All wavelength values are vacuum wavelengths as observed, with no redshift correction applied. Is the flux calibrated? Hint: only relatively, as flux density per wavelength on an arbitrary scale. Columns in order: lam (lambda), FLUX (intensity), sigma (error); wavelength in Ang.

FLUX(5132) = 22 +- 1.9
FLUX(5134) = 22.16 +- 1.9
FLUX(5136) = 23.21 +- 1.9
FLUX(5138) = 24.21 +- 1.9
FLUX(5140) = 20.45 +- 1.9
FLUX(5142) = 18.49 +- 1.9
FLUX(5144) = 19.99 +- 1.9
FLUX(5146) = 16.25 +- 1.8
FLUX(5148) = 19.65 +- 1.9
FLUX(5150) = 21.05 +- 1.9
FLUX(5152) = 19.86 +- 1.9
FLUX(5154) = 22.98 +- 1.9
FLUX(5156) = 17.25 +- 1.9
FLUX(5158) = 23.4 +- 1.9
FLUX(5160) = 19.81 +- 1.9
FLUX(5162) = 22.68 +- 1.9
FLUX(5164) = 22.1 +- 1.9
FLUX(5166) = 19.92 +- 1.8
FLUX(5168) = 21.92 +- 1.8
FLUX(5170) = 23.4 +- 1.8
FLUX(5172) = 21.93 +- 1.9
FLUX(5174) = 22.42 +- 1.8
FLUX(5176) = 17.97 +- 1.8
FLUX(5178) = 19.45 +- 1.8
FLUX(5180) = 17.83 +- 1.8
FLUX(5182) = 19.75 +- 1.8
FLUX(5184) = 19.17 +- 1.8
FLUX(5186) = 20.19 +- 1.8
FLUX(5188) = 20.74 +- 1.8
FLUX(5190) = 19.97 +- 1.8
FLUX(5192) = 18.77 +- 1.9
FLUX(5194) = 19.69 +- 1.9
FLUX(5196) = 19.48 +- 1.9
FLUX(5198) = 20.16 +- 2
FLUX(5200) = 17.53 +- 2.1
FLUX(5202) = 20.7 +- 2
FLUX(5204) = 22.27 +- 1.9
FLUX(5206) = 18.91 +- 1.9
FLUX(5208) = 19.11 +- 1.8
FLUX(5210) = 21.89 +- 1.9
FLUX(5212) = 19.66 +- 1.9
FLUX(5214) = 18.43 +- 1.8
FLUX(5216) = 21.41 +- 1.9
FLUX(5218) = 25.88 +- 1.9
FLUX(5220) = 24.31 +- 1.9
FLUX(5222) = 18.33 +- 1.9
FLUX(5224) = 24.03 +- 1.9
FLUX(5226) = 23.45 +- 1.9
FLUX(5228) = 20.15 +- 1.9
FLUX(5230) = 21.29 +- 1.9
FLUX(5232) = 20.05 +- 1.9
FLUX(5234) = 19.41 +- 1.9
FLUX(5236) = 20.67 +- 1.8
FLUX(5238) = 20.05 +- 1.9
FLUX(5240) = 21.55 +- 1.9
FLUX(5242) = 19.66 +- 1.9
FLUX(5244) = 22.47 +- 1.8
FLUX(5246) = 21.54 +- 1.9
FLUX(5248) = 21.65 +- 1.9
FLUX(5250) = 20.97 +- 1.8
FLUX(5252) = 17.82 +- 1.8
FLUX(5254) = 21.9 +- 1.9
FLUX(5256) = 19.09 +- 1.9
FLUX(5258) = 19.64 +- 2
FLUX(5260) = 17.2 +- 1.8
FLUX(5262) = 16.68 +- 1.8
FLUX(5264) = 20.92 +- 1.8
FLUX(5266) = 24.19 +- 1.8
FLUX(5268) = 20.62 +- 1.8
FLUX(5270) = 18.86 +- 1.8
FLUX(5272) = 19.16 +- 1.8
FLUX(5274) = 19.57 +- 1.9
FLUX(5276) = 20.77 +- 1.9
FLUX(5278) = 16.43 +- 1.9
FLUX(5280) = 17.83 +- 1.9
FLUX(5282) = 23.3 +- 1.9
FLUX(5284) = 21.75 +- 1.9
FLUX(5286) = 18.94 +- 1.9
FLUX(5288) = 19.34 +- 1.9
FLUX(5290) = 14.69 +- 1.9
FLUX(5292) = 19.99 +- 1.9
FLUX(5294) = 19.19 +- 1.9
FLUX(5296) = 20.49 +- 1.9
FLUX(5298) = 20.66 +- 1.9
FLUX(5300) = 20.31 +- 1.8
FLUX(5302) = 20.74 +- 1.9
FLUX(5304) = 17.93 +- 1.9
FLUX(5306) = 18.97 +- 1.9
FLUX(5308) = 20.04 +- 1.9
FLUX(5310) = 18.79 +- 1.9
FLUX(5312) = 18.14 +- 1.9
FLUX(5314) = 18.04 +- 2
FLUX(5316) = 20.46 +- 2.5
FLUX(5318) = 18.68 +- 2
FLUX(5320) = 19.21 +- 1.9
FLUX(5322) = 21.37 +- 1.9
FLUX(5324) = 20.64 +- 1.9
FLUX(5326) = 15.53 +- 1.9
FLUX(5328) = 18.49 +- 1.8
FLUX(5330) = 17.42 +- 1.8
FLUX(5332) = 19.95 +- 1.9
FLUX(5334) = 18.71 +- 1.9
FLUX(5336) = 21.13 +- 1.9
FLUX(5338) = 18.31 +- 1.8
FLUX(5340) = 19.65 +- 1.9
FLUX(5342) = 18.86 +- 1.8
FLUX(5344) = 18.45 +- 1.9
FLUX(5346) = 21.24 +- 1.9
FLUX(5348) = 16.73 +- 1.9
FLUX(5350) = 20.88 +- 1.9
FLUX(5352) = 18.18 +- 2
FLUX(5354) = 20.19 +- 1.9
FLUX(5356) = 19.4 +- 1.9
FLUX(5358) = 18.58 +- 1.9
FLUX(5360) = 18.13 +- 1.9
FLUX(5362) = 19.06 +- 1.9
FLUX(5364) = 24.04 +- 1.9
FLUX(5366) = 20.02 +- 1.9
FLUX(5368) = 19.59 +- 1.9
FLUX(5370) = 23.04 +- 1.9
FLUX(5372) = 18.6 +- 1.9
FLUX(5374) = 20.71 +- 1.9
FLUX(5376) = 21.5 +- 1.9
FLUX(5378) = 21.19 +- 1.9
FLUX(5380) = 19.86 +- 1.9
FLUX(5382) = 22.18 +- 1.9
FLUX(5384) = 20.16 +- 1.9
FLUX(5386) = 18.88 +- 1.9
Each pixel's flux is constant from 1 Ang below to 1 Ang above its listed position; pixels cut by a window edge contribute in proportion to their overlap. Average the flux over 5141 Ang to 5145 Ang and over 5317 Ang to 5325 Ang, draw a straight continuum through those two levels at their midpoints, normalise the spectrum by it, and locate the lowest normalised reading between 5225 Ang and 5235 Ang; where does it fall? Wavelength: 5234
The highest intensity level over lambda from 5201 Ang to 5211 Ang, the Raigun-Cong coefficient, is 22.27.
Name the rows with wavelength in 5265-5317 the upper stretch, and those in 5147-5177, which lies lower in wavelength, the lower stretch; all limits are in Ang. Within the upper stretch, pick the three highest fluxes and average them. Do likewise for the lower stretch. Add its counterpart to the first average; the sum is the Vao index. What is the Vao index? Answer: 46.3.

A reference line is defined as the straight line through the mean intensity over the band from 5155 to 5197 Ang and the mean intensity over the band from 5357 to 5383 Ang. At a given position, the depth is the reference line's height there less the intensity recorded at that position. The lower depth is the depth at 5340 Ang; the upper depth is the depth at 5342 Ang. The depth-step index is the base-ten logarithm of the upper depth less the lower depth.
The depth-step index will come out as -0.10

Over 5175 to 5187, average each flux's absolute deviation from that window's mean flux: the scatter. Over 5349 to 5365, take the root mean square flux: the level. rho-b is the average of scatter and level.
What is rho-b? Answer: 10.3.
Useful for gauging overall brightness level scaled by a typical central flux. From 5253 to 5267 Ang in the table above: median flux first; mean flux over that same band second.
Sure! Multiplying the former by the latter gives 392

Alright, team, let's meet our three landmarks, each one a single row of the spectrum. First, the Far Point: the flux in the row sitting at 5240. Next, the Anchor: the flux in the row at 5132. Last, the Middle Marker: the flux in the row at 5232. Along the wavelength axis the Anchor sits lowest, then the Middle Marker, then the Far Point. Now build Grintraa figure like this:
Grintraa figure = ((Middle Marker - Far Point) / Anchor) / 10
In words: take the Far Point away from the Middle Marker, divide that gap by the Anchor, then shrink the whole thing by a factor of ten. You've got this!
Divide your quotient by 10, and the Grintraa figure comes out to -0.007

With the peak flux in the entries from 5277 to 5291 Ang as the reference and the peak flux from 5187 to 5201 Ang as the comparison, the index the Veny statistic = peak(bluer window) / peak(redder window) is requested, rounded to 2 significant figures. 0.89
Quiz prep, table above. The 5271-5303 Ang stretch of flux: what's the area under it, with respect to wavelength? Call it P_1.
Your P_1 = 626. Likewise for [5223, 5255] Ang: 673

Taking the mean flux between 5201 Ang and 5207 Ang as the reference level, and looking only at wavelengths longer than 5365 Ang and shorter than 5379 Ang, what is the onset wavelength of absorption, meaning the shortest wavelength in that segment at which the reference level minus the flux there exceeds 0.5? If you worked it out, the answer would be 5366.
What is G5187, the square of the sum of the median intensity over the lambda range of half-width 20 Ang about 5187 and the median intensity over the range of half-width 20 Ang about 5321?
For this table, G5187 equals 1501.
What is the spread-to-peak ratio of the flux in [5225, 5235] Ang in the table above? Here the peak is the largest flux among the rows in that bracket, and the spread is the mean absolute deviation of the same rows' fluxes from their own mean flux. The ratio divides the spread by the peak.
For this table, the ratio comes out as 0.051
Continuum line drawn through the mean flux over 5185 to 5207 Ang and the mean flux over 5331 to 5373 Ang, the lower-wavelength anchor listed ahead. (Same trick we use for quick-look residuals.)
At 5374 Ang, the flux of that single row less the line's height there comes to 1.1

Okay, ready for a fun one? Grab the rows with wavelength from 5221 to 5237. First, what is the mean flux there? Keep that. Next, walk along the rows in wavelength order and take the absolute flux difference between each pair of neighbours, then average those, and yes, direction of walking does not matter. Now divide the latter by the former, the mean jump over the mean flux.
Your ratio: 0.095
